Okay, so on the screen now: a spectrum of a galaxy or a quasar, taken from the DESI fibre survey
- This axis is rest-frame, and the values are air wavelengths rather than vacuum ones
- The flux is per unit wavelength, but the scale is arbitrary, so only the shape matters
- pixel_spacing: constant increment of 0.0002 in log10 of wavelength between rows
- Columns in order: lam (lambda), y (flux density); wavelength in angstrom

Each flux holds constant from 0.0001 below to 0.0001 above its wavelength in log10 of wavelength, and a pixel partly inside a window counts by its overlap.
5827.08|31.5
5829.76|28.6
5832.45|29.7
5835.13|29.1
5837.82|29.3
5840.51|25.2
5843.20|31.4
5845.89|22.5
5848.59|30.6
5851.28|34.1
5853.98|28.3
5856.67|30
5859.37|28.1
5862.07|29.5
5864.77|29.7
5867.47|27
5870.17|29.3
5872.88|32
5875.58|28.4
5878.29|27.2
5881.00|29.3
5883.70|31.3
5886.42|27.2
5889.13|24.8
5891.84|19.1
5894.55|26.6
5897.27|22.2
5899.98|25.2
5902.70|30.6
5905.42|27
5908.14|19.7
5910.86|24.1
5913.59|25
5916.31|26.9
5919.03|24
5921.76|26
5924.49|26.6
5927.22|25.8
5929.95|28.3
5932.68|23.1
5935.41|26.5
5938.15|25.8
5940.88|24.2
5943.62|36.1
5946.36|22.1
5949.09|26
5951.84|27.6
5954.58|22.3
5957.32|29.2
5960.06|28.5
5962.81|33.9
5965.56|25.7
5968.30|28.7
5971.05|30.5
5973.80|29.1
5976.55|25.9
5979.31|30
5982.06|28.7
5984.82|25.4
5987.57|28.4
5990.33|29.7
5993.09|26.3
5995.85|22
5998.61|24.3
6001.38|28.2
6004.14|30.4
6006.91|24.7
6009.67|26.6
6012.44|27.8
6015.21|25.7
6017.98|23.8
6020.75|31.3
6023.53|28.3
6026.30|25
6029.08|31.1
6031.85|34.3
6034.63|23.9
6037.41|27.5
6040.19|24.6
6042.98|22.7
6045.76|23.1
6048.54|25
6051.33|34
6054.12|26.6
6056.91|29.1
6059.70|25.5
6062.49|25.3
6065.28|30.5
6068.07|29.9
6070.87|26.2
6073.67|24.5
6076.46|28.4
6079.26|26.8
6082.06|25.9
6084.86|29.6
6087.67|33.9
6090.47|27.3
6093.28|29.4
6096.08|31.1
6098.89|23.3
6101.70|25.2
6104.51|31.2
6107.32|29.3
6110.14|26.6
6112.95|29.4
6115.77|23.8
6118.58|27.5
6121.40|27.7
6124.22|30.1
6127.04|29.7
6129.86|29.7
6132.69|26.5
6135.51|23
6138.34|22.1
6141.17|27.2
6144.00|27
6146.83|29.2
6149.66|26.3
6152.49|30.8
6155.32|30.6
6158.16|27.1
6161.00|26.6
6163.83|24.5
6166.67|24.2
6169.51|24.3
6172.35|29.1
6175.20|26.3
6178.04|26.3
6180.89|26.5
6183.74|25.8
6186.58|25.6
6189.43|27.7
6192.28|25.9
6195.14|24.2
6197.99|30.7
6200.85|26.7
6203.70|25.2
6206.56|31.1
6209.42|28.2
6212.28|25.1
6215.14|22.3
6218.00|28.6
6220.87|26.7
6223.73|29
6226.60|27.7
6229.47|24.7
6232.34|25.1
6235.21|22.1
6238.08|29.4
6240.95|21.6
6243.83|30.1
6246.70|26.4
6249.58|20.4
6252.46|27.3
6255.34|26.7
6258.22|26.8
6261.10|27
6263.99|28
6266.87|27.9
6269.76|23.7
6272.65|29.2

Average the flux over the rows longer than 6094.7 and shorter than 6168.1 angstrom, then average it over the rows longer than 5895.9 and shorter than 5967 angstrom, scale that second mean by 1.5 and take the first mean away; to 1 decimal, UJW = 12.1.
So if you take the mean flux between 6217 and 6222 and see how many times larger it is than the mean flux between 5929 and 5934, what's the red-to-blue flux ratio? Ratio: 1.08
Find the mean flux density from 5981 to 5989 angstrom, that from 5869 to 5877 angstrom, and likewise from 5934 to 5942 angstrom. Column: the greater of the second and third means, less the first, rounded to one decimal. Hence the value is 2.4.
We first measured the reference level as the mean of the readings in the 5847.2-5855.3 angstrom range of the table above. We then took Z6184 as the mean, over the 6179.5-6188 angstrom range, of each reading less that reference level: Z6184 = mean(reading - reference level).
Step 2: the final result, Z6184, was -5.0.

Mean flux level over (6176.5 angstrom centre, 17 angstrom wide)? 26.4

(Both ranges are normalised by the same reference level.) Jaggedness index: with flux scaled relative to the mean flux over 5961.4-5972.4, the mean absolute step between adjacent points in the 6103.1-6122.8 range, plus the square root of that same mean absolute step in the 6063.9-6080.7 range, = 0.37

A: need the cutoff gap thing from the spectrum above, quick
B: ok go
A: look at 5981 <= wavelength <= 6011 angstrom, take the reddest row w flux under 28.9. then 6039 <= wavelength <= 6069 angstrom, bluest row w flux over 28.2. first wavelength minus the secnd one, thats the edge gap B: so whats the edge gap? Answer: -41.7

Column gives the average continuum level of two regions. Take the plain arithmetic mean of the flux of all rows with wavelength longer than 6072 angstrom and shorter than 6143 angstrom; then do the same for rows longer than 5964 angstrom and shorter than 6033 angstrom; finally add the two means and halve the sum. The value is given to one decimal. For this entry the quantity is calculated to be 27.6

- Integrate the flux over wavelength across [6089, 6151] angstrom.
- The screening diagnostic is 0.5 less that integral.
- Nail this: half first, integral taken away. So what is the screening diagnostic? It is -1698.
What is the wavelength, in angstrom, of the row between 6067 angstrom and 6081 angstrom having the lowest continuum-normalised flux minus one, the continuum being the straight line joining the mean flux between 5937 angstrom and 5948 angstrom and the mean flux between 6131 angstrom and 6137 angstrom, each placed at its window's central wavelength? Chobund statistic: 6073.67 angstrom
